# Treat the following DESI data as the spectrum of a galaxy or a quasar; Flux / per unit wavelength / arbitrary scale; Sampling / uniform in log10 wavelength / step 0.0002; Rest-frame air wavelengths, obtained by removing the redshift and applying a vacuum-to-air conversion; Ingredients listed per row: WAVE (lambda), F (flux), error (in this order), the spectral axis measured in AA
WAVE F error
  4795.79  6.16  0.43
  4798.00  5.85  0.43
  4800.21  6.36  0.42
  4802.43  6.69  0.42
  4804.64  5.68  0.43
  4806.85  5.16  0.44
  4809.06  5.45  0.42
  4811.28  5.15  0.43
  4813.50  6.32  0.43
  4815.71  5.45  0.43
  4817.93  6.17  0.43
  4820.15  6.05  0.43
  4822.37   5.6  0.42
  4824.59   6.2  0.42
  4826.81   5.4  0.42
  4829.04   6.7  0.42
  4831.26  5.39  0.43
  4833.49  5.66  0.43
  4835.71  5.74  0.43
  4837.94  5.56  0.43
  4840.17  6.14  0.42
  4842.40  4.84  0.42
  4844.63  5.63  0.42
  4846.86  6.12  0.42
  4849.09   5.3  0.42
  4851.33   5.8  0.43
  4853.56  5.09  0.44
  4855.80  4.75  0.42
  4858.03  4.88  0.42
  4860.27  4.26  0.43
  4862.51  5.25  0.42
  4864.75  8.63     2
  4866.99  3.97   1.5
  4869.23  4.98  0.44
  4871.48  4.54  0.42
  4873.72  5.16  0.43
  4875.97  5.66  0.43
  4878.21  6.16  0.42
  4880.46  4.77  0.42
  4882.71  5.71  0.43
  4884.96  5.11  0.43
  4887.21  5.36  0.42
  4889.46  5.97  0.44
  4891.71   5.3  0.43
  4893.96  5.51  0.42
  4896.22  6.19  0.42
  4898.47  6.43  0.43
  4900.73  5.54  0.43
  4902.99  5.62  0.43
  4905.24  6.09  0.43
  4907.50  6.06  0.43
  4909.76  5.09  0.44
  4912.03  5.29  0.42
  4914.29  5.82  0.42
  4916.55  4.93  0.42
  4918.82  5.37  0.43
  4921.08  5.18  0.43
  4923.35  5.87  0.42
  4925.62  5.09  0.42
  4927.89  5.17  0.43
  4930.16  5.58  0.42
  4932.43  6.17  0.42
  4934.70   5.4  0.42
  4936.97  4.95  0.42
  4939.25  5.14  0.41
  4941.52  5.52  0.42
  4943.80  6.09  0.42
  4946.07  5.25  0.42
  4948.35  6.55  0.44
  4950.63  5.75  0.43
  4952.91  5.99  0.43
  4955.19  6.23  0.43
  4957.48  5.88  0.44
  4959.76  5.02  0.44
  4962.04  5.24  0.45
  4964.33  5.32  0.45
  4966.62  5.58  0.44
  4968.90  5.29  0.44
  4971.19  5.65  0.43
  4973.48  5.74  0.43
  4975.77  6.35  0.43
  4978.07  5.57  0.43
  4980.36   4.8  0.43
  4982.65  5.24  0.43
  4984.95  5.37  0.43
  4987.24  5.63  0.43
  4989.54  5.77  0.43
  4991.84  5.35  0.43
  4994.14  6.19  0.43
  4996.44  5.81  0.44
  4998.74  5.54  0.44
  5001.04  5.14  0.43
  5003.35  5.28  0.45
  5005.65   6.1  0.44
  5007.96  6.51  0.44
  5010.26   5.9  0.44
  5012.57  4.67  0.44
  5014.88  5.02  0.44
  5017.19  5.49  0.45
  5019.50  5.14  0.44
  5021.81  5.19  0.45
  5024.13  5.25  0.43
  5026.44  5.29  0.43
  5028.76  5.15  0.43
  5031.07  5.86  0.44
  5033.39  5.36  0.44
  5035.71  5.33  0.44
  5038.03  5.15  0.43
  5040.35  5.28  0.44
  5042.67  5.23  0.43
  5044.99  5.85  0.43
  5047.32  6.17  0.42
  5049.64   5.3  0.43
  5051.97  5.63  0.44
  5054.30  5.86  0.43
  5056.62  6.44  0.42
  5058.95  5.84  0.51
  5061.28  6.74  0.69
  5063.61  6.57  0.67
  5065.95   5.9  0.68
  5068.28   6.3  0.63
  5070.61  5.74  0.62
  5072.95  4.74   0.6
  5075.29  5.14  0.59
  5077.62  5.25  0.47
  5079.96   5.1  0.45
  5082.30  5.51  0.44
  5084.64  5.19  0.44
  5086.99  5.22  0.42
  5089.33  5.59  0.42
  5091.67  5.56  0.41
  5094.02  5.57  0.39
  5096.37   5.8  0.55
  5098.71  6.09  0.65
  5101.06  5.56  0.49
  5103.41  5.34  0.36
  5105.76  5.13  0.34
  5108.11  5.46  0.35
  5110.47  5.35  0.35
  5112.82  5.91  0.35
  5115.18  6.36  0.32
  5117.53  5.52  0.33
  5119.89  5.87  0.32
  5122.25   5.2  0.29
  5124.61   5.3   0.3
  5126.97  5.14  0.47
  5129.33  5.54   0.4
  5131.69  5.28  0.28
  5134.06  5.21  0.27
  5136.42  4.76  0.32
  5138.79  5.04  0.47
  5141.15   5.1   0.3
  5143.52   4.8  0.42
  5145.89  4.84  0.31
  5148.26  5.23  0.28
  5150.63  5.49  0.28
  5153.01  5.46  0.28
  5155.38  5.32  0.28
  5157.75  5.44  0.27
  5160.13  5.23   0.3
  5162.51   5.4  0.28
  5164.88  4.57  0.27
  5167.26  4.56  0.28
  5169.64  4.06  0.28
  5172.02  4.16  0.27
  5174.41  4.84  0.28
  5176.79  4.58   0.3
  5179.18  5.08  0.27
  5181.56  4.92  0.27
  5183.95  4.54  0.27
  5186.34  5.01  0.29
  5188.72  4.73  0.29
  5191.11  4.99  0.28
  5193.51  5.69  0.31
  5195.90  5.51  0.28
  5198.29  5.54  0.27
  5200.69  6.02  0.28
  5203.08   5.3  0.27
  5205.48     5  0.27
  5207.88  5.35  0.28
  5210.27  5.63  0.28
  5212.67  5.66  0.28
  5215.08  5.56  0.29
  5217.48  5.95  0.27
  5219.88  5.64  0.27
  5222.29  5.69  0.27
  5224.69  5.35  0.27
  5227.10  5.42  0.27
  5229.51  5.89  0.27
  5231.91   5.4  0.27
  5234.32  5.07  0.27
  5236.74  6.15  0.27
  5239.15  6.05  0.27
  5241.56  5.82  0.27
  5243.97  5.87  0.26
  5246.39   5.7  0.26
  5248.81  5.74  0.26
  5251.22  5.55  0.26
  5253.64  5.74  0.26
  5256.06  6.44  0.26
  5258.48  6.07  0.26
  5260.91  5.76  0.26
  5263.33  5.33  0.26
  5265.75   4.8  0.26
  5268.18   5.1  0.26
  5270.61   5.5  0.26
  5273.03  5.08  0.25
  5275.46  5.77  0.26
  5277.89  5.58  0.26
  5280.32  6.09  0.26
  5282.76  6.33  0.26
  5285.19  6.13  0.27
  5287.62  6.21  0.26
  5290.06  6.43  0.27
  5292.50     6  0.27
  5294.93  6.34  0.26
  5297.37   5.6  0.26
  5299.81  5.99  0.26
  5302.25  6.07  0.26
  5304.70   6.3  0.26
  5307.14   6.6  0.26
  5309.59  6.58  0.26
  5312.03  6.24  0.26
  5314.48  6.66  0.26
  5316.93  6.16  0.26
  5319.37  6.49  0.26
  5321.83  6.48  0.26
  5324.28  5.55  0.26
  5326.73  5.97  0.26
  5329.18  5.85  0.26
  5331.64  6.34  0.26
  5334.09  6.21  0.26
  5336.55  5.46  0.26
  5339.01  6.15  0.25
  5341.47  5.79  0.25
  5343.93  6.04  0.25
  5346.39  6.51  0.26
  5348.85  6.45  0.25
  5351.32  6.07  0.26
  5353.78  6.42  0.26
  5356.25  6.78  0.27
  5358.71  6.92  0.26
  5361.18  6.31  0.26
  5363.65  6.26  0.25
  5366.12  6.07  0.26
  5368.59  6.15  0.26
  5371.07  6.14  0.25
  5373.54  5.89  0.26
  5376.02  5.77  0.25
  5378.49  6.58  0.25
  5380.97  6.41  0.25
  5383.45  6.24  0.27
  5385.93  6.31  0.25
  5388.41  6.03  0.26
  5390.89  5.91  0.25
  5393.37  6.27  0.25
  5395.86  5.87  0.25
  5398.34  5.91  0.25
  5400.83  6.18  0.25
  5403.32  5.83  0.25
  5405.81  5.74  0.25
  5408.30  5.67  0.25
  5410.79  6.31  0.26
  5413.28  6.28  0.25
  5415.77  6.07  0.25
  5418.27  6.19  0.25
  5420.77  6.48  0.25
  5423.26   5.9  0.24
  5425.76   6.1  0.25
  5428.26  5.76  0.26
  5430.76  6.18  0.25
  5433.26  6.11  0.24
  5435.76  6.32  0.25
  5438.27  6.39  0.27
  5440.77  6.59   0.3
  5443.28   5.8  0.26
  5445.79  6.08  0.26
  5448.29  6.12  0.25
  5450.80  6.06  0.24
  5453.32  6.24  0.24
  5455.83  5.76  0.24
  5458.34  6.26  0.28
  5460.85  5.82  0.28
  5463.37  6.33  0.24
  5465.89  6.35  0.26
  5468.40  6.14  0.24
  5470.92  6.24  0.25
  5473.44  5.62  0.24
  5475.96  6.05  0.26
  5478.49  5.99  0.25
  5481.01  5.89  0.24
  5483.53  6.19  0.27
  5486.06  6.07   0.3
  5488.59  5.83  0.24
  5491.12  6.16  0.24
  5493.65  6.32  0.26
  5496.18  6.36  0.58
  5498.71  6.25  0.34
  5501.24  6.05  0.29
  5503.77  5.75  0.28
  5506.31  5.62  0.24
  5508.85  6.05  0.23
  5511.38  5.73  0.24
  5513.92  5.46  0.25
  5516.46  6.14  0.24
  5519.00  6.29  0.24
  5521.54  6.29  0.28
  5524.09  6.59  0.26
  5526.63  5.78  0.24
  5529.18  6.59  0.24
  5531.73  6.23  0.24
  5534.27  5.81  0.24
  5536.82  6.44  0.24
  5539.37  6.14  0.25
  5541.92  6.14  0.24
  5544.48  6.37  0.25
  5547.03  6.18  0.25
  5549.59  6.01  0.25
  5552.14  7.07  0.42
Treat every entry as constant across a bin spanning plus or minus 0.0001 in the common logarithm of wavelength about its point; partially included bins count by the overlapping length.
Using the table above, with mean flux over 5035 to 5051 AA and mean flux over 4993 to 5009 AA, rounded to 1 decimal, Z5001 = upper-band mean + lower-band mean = 11.3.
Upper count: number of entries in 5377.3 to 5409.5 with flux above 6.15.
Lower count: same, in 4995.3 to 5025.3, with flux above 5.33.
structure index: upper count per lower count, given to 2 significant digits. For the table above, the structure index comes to 1.0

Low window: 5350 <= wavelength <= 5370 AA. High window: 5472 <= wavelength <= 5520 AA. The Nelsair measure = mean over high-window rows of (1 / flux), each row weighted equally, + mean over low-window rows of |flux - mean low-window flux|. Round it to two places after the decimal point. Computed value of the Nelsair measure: 0.42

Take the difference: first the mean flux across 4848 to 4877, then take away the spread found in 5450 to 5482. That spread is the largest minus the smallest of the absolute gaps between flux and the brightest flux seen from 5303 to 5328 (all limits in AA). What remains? 4.52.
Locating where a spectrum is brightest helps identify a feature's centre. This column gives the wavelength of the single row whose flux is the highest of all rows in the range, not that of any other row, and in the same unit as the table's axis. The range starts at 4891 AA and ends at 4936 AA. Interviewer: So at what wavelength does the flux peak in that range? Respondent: 4898.47 AA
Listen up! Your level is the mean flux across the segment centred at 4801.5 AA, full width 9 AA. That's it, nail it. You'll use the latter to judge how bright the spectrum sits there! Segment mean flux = 6.1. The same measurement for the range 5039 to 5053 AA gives 5.6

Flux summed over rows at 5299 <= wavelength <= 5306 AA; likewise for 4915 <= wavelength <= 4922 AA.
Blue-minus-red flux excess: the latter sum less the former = -3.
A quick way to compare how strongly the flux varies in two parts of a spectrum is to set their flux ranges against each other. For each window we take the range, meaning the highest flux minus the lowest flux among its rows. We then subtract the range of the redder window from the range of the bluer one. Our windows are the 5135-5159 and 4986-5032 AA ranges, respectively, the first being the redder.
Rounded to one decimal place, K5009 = 1.1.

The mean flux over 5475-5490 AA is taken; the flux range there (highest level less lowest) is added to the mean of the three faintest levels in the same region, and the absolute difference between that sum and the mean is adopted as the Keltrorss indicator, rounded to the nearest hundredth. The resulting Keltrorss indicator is 0.26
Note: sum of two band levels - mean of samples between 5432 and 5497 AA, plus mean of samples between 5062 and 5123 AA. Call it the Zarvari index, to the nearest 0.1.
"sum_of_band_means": 11.7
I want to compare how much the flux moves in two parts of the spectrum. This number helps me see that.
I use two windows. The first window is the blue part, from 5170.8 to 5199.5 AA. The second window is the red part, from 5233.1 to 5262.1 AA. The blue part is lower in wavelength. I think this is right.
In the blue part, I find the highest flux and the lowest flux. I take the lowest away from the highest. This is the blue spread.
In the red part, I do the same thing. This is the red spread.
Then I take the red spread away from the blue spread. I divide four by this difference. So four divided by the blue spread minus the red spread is 25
